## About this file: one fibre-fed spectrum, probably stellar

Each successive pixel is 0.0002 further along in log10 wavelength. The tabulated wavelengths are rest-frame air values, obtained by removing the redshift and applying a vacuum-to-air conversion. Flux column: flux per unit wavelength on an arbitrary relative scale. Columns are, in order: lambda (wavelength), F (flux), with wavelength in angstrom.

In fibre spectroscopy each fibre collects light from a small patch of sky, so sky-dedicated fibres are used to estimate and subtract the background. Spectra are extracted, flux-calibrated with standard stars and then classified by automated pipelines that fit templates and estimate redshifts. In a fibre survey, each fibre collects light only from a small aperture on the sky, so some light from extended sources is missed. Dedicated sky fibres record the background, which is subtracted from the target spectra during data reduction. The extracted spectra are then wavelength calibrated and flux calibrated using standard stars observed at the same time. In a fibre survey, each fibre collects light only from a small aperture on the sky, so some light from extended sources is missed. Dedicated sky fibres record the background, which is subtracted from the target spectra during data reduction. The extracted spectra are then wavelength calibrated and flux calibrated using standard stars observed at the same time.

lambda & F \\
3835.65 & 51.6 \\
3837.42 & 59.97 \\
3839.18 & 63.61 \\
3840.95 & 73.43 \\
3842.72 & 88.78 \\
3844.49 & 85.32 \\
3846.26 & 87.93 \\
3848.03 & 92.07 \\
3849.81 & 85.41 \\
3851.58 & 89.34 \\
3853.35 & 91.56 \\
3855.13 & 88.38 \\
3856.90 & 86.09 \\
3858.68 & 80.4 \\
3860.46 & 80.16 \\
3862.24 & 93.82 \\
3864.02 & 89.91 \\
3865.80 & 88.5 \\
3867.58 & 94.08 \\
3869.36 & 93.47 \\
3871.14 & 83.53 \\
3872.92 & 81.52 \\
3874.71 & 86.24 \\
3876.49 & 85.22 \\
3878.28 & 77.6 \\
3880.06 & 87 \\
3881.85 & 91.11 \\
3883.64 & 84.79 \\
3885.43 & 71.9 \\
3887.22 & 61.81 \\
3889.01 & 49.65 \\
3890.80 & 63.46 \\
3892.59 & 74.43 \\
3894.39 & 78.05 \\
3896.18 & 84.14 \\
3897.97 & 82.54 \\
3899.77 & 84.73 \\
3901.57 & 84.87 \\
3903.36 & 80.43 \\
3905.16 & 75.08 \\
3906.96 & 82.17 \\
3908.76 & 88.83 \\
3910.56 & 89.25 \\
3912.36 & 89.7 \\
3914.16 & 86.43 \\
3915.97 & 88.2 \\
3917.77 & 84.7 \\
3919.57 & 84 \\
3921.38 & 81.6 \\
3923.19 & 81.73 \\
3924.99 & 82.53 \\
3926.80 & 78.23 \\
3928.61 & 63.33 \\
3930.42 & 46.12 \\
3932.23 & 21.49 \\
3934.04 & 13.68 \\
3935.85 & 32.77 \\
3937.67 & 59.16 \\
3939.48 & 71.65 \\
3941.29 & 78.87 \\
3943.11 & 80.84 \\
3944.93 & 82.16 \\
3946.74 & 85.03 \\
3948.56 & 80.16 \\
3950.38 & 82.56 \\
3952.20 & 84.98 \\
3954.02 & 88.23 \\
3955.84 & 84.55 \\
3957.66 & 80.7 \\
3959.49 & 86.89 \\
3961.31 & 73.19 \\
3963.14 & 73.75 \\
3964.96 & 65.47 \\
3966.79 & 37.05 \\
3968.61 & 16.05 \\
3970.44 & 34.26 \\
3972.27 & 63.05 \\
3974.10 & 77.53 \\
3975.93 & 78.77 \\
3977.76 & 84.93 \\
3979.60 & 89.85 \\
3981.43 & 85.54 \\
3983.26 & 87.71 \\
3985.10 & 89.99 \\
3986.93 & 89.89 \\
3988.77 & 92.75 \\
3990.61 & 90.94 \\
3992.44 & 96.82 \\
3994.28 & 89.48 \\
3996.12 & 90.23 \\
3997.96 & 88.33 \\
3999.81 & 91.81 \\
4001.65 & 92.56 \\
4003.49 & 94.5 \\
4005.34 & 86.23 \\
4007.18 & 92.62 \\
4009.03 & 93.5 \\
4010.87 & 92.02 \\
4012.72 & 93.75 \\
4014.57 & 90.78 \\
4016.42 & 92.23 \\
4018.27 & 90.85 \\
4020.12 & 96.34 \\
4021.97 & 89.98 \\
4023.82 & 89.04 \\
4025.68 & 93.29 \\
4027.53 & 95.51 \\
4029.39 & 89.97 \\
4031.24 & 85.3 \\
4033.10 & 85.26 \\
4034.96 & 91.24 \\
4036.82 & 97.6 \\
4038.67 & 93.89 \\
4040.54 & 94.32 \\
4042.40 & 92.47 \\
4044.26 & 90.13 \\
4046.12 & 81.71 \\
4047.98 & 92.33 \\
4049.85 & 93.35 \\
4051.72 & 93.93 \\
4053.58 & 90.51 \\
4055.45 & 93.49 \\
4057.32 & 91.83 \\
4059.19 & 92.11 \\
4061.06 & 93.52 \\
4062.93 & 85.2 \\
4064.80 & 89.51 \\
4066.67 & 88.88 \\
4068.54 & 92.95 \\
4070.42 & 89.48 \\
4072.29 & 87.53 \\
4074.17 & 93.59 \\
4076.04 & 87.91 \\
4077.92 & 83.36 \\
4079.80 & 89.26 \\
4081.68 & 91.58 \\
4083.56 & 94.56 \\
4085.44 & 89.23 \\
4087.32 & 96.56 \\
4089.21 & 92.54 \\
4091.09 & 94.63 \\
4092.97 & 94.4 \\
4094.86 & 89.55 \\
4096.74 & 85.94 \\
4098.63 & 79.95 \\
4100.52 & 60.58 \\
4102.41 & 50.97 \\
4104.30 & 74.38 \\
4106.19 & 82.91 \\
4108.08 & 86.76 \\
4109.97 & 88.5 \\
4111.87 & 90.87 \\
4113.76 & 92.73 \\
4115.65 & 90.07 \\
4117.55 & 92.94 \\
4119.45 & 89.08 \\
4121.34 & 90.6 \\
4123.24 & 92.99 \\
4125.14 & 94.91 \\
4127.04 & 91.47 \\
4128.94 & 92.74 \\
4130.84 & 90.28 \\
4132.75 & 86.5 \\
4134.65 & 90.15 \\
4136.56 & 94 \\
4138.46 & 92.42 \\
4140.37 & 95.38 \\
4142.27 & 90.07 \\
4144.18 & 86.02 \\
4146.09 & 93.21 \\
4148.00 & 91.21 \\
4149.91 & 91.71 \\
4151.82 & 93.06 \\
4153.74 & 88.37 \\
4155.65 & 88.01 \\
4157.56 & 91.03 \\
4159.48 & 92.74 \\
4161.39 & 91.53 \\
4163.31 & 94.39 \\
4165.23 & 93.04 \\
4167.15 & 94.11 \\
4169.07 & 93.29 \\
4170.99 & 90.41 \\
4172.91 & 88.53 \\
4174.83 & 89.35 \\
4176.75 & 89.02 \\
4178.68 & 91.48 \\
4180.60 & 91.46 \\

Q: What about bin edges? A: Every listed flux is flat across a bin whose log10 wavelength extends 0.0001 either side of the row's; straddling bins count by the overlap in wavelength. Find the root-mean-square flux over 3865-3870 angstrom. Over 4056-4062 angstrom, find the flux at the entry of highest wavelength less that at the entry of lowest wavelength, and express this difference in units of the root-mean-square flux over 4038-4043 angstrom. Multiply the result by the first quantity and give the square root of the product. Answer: 1.3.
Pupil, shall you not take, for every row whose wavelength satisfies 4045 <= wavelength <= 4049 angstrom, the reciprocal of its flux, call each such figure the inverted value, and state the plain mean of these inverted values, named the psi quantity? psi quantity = 0.0115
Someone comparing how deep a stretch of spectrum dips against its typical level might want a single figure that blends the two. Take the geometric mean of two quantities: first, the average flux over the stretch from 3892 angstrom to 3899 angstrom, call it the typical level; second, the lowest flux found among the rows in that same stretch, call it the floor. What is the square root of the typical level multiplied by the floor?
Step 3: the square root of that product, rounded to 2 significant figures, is 77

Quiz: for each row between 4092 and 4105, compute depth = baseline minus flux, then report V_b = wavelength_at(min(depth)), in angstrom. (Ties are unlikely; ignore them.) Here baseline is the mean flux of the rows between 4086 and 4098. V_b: 4092.97 angstrom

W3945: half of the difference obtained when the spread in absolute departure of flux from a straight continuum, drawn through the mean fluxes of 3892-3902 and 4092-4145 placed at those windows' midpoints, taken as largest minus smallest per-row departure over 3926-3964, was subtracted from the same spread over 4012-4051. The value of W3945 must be -28.1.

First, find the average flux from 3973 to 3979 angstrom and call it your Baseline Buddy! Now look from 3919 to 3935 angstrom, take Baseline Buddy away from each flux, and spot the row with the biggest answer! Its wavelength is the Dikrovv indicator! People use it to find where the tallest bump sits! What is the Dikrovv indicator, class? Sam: 3919.57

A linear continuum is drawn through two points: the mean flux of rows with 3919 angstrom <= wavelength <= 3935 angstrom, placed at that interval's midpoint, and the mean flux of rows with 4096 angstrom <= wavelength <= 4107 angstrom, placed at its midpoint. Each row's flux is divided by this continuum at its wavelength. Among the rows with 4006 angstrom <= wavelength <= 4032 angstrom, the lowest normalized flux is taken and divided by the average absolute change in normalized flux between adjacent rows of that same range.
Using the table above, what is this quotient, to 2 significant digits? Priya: 28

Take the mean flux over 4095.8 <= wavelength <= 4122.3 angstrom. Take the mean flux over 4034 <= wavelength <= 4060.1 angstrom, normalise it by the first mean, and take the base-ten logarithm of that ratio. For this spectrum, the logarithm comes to 0.05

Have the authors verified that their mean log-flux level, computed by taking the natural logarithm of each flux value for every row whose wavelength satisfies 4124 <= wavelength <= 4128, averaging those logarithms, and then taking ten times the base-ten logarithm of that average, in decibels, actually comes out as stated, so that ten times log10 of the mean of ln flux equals 6.57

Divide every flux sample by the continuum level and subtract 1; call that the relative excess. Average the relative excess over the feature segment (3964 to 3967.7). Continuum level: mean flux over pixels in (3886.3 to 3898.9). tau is -0.27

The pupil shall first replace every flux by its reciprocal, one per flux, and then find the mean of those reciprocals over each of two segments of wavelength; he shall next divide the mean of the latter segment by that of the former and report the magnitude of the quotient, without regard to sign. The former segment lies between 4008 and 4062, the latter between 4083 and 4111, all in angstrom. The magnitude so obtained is 1.1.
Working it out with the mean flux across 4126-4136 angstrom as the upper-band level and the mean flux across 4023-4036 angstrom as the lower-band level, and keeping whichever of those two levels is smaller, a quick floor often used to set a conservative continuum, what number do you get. 90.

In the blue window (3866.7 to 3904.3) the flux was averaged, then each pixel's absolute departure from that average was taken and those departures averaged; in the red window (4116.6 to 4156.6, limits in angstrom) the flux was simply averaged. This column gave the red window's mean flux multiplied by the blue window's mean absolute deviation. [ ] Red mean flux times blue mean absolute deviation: 723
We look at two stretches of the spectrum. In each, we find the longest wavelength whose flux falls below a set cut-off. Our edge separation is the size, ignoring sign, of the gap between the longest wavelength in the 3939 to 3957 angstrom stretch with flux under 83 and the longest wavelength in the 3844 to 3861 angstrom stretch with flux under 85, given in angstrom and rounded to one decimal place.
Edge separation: 89.9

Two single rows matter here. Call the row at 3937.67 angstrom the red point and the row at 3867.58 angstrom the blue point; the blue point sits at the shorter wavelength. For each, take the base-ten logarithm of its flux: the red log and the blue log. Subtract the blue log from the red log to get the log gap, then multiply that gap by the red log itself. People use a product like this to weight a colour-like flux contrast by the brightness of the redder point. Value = -0.36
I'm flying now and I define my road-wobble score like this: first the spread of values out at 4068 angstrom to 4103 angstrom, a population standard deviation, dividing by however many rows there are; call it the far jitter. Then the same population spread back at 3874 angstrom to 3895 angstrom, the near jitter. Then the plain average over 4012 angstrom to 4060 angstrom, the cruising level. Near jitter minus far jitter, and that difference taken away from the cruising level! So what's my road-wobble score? 91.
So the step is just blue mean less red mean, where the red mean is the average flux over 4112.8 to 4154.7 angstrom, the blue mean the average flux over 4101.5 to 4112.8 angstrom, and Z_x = -12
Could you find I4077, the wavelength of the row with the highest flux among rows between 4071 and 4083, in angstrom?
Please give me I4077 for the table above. 4074.17 angstrom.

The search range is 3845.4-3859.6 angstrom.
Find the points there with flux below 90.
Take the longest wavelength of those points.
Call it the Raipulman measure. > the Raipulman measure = 3858.68 angstrom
